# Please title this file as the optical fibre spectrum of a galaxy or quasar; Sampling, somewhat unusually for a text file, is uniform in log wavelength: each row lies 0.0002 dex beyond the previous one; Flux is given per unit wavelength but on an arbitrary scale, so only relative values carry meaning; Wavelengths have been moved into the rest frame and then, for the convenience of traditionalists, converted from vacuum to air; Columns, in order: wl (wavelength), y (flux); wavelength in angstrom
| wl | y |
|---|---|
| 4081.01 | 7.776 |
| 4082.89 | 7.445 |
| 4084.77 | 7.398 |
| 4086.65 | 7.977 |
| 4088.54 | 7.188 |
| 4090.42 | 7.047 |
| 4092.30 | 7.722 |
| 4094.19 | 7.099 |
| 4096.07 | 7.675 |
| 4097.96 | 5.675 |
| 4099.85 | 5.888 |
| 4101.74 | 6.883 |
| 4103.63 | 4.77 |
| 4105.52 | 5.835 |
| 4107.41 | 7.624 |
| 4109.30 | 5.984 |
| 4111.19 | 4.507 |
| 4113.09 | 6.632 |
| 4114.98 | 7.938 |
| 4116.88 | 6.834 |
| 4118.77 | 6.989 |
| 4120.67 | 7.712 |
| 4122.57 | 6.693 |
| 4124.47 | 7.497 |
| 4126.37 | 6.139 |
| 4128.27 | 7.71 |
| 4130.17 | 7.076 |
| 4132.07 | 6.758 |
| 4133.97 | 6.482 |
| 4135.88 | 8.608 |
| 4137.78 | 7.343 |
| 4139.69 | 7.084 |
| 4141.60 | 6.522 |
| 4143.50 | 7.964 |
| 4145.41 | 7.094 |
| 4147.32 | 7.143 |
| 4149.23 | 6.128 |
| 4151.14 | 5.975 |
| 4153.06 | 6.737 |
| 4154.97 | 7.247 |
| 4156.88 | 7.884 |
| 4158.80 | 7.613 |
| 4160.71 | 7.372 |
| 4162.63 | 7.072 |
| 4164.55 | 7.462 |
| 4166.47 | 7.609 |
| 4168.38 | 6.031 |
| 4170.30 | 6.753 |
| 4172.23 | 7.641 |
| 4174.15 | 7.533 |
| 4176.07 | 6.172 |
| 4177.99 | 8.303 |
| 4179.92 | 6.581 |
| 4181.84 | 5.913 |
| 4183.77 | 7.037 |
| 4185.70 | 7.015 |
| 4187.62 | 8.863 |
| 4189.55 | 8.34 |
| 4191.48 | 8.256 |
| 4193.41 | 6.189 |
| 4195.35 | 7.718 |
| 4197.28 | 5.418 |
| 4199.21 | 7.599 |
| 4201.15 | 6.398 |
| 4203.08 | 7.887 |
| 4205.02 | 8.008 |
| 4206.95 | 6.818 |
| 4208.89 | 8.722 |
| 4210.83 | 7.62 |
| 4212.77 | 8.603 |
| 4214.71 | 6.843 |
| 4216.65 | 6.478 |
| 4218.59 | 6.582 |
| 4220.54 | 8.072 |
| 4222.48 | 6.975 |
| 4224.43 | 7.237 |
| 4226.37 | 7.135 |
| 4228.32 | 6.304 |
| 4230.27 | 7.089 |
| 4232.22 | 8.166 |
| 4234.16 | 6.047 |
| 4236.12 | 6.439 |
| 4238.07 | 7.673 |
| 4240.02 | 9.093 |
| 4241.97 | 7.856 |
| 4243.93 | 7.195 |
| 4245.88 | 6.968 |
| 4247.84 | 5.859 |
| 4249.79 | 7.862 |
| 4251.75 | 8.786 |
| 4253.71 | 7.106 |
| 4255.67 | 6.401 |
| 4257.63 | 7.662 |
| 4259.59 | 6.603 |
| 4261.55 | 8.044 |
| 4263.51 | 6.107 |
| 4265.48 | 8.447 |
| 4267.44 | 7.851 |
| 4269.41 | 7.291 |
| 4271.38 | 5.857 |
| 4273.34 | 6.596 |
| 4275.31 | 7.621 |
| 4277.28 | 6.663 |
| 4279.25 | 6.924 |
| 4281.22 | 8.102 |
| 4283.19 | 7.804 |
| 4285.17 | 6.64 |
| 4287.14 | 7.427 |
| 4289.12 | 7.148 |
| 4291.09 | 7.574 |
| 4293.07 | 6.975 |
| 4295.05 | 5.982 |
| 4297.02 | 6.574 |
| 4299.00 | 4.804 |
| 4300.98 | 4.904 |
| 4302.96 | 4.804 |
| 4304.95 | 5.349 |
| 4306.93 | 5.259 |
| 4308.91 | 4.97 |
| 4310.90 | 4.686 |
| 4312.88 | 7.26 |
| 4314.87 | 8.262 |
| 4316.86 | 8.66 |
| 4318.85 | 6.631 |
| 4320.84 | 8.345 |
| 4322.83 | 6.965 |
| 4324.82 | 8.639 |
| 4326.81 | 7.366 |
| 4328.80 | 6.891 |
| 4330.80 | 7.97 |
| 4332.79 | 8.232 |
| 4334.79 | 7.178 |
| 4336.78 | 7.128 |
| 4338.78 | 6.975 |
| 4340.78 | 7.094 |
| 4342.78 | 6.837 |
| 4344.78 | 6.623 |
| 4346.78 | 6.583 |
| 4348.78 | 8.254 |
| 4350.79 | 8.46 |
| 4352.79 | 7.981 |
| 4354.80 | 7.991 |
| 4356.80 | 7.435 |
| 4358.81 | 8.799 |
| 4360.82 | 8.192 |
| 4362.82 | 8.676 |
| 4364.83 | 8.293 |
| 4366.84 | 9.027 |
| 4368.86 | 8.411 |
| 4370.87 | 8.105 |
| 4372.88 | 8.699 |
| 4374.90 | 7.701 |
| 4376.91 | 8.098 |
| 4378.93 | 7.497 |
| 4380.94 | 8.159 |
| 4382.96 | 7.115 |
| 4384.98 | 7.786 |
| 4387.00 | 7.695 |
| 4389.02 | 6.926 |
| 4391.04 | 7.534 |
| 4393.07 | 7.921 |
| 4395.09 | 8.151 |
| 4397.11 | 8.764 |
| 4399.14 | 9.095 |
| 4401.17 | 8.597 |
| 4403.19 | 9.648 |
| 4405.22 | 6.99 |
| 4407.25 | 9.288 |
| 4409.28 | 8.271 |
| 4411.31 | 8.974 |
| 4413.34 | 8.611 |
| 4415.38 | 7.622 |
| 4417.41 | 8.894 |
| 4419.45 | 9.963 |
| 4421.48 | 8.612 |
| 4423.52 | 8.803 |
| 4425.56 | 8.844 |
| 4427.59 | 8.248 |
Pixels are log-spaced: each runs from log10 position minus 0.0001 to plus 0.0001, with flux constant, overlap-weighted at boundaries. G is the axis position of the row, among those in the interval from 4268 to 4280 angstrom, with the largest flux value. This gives 4275.31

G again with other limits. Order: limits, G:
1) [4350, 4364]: 4358.81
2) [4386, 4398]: 4397.11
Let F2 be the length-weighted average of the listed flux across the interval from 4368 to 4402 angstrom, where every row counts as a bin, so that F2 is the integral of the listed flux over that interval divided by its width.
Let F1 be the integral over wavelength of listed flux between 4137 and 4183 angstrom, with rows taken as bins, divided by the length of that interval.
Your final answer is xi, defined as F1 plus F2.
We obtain 15.1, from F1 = 7.0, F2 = 8.0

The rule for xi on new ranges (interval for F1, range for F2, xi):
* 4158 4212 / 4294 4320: 13.3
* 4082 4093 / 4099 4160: 14.3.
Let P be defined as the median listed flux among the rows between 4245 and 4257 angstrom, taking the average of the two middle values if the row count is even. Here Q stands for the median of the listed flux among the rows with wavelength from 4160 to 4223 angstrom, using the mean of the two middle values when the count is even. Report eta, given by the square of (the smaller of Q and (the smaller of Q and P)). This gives 49.5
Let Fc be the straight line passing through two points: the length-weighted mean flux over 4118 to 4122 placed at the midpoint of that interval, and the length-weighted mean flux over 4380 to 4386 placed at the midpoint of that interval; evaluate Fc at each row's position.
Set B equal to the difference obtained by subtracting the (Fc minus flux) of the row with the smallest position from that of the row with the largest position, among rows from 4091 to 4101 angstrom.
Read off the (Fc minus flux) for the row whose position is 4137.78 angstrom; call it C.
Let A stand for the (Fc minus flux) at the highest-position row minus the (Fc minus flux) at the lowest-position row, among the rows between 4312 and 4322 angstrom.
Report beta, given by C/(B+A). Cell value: 0.0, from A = -1.1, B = 1.8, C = 0.0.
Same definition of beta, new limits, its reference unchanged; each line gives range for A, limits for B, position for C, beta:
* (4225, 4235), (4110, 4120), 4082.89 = 0.1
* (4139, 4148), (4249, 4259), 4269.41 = 1.4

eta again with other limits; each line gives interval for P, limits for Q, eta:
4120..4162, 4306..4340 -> 50.7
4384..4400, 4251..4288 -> 53.2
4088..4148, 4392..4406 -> 49.9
